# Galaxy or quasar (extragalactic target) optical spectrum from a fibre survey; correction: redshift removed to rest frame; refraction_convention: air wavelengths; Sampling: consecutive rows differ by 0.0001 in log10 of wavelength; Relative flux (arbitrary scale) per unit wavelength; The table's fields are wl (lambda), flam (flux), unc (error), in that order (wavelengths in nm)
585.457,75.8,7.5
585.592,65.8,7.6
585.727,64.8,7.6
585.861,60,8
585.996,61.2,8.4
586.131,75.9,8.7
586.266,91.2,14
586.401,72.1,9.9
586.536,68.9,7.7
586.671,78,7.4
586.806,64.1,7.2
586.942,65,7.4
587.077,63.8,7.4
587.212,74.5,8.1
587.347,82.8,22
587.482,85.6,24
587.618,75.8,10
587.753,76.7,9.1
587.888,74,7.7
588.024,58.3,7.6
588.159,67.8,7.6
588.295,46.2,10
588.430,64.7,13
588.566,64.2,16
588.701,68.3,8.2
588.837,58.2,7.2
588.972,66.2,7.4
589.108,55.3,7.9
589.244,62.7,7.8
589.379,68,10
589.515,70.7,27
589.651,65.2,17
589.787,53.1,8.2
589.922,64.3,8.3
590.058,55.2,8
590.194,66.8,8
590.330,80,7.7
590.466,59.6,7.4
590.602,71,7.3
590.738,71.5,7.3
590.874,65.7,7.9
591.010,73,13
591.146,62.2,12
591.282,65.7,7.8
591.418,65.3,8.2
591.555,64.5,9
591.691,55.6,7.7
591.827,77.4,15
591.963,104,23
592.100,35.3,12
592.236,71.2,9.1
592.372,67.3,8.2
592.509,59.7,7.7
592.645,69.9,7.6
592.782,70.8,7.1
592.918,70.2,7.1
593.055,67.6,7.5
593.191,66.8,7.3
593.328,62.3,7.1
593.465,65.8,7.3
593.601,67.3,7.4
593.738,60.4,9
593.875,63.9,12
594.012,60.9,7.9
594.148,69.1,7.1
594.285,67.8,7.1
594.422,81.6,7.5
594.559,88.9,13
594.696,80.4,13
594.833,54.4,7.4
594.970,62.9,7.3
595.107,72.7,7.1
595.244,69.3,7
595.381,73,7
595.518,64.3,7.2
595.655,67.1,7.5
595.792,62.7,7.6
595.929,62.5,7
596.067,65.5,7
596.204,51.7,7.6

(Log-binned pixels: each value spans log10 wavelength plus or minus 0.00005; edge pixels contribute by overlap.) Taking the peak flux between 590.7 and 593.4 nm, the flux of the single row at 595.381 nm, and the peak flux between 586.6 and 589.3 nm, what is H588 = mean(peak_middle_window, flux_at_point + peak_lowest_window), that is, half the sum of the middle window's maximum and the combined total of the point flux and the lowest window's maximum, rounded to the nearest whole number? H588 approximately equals 131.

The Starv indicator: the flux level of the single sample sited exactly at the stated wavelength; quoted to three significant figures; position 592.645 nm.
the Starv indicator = 69.9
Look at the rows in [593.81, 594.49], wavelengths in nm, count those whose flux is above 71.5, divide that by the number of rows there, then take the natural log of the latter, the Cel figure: -1.6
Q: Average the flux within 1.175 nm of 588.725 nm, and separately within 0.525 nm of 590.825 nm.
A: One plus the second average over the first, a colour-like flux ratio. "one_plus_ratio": 2.06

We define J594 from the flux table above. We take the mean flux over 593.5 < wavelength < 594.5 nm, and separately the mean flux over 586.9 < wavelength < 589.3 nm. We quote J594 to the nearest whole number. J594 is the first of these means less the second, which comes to 0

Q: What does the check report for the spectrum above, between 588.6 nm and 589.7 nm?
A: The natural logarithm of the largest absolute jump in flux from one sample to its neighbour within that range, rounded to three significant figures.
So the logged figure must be 2.39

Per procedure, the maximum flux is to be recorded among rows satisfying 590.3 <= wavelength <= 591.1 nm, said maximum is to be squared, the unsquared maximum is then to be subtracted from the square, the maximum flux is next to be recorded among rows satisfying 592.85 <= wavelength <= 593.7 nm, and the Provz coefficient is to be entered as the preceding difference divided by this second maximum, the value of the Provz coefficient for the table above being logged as 90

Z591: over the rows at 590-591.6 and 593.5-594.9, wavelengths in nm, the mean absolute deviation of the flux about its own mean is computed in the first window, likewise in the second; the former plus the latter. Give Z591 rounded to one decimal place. 13.3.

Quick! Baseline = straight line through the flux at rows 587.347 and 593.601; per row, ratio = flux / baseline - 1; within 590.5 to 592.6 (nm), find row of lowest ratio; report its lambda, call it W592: 592.100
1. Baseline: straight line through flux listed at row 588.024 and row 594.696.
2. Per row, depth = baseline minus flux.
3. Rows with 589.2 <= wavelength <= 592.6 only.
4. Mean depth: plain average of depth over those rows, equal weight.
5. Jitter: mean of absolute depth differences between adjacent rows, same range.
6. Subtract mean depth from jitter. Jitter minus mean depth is 11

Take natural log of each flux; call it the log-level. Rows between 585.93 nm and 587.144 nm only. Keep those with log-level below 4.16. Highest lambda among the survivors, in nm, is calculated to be 587.077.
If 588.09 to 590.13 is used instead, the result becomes 590.058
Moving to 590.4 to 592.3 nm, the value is 592.100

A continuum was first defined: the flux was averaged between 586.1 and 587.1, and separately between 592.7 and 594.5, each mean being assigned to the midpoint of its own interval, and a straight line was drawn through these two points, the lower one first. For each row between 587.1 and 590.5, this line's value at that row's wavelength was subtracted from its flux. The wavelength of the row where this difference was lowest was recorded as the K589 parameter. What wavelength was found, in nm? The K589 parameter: 588.295 nm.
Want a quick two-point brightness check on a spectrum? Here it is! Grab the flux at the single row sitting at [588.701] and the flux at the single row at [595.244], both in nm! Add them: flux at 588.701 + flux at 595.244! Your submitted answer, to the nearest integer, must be 138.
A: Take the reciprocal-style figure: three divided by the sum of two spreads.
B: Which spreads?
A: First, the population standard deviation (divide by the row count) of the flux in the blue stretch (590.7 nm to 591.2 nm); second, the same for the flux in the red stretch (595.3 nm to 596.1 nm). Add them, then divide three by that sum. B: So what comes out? 0.38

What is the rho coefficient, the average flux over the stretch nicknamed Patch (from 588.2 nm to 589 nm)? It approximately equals 61.3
